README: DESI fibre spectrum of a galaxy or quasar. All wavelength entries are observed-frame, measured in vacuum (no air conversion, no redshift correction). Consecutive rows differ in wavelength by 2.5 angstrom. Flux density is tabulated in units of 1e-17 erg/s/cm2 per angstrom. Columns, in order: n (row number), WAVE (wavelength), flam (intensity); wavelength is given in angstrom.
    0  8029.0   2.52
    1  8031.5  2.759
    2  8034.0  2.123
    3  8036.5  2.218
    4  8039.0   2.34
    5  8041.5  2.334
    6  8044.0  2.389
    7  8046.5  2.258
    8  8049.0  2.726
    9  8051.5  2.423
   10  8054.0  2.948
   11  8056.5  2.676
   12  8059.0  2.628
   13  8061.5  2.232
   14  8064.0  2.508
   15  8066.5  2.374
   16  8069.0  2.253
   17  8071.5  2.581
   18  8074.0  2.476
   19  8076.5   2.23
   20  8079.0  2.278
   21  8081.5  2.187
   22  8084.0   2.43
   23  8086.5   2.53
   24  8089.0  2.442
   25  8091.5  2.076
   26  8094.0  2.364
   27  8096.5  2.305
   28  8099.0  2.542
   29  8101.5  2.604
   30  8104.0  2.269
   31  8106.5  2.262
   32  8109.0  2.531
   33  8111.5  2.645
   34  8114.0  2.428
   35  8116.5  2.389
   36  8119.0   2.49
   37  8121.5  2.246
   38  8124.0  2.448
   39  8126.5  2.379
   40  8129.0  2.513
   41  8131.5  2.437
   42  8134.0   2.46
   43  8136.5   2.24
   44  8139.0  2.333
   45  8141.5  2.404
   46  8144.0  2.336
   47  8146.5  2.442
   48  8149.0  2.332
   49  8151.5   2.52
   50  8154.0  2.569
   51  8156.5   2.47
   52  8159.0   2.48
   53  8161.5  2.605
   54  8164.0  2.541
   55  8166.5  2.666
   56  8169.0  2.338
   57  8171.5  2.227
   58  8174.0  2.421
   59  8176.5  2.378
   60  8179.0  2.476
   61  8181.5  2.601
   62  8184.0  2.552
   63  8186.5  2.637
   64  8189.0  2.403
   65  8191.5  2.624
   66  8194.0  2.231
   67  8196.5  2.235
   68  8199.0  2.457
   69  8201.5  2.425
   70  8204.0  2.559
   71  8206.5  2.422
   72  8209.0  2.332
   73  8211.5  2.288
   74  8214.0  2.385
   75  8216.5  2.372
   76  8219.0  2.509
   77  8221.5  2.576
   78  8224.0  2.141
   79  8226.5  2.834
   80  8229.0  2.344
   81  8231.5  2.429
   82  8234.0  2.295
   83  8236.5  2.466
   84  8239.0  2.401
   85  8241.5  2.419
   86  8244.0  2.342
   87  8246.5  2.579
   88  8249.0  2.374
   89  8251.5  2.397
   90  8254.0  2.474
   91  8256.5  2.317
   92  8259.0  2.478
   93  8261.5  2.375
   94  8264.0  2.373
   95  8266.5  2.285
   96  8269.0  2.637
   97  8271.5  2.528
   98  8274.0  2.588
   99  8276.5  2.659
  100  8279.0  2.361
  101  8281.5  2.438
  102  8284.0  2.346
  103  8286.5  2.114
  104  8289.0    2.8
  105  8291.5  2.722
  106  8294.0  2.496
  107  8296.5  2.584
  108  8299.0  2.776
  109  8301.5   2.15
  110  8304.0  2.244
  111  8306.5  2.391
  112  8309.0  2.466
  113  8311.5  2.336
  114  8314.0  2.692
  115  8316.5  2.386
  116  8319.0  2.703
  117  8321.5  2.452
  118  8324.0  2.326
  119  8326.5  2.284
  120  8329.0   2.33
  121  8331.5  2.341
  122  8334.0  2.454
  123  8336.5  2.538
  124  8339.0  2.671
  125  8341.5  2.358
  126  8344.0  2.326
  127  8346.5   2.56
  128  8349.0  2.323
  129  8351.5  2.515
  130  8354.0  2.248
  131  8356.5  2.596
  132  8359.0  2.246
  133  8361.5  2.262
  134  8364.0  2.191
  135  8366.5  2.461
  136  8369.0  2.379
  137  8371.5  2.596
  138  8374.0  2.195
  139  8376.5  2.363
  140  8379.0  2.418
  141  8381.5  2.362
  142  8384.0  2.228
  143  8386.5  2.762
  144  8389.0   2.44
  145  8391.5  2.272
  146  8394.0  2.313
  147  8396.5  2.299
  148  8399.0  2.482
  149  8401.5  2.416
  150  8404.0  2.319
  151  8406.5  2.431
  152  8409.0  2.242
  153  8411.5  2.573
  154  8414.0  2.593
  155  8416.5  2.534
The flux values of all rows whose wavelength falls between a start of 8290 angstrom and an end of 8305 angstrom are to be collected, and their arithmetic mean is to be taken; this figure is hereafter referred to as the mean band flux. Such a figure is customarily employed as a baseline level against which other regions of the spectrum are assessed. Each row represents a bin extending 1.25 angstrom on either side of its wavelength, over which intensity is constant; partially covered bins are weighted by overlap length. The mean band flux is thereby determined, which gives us 2.50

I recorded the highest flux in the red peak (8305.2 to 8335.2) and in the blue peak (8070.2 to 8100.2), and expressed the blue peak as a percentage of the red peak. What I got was 95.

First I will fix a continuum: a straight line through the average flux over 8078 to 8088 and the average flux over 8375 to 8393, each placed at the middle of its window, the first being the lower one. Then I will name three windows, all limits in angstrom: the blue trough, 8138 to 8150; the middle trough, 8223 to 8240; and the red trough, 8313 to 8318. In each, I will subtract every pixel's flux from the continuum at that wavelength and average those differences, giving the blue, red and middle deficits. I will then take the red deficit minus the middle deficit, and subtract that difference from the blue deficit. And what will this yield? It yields 0.11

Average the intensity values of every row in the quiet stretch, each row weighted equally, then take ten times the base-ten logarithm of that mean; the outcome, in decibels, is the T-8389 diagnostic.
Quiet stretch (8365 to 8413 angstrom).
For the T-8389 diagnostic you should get 3.80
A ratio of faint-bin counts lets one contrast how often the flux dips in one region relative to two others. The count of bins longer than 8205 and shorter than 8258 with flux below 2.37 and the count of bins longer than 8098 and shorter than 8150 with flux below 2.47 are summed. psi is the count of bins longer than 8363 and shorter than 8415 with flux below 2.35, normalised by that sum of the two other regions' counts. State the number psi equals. 0.36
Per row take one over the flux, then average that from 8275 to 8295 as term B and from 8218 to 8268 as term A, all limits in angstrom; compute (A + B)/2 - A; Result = -0.005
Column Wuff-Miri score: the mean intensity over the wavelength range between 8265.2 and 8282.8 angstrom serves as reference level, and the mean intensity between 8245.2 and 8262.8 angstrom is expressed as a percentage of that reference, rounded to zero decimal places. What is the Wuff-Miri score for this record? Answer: 97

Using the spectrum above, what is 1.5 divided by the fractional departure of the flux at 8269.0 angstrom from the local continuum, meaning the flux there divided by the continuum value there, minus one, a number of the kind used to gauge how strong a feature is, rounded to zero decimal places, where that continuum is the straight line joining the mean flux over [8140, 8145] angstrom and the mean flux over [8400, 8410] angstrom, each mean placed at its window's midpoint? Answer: 13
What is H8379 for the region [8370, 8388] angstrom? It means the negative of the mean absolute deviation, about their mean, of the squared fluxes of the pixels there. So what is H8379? -0.75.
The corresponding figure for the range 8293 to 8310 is -0.76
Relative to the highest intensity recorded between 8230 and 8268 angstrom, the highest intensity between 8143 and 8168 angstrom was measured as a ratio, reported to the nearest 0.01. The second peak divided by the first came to 1.03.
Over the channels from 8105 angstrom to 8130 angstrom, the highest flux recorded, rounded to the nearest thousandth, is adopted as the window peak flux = 2.645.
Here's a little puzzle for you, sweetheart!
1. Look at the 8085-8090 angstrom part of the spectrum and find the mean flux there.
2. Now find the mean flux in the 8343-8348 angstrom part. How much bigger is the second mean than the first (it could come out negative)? -0.04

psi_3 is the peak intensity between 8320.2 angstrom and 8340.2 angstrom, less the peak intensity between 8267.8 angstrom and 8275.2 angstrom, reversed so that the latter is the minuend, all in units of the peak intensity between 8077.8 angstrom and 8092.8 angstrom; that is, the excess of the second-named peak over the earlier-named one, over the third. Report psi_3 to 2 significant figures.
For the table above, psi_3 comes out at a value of -0.013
